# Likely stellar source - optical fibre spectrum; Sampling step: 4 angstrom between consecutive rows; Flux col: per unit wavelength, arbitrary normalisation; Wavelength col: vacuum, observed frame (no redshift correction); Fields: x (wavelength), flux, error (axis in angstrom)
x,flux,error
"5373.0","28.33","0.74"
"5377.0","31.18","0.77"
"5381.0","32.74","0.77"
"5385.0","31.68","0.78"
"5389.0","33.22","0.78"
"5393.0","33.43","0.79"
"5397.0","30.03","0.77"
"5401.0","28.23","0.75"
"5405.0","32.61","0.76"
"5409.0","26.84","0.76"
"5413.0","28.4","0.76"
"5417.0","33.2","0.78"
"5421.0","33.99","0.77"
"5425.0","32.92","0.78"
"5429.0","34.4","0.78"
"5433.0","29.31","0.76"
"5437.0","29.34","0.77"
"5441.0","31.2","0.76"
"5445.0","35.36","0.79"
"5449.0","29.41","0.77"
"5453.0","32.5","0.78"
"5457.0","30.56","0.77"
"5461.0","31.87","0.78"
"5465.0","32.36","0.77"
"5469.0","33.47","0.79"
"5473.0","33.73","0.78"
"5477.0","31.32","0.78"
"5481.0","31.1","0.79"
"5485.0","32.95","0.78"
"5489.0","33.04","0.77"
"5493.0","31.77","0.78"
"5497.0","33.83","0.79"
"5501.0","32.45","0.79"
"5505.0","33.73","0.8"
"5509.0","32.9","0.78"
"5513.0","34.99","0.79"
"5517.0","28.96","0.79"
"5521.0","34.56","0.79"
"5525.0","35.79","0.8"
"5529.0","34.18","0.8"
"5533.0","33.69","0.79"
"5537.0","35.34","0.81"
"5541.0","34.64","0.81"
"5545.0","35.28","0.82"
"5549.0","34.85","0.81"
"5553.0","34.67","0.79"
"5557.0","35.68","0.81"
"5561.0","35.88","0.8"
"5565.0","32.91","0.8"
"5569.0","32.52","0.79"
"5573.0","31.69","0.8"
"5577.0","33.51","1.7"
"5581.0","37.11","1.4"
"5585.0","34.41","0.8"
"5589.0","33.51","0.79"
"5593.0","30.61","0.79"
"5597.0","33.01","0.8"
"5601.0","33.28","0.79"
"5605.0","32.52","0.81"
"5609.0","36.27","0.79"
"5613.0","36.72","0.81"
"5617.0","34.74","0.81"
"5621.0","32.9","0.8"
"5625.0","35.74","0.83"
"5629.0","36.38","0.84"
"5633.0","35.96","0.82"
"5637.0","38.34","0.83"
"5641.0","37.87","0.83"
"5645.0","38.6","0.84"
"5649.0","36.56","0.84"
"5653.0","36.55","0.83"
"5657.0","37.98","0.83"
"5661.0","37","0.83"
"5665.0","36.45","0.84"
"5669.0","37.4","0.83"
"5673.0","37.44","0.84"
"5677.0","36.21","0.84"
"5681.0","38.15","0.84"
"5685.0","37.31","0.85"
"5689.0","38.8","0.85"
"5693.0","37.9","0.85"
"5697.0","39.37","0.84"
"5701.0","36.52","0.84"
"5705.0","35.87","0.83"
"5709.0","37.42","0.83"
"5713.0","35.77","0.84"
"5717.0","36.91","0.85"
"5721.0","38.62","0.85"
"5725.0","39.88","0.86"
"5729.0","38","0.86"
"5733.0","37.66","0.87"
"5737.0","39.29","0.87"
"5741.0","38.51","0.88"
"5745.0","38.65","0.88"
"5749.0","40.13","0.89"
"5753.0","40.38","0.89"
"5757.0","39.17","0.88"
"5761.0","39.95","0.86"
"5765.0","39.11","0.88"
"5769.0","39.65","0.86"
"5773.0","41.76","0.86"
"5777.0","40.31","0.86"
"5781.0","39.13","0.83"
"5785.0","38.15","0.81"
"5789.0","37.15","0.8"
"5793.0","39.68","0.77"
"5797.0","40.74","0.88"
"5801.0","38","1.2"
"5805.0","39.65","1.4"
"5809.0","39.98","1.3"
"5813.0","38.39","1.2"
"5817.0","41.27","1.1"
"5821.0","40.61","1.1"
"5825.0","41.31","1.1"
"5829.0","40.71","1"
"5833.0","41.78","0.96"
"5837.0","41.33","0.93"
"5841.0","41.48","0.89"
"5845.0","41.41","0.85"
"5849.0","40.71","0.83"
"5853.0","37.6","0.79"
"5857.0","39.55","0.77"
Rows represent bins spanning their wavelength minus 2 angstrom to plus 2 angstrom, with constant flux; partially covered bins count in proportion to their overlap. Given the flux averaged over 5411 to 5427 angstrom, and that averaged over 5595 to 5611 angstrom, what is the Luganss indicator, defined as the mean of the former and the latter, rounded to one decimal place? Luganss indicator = 32.9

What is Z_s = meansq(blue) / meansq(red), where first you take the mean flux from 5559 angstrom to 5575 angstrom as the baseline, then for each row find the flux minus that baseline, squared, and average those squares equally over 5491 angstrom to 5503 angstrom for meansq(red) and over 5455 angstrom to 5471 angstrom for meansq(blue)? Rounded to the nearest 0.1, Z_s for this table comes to 2.4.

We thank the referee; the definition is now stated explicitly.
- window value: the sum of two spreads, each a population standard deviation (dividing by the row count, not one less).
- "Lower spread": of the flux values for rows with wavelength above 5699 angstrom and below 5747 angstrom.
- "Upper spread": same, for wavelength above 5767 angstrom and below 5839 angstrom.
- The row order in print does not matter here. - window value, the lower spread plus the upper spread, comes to 2.6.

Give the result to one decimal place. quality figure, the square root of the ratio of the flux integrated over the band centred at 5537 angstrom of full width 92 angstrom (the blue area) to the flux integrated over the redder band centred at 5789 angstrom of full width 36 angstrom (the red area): 1.5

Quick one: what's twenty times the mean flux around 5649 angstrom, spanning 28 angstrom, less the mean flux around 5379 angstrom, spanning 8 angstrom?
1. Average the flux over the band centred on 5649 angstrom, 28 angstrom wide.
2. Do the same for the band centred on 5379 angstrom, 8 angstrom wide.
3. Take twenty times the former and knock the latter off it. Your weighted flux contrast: 719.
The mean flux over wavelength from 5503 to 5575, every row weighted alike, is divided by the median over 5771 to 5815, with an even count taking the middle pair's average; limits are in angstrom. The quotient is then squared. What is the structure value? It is 0.736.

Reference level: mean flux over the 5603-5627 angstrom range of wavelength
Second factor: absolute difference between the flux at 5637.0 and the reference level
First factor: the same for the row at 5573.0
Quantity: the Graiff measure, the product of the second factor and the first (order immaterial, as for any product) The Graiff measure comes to 11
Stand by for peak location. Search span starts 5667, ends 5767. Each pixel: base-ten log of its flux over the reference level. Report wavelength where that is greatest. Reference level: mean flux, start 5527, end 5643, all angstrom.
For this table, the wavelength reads 5753.0 angstrom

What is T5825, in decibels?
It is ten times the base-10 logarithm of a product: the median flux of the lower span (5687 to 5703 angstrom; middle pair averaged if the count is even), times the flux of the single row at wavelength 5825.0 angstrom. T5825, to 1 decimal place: 32.0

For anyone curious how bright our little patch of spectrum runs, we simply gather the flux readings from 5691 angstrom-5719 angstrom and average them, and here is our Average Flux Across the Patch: 37.1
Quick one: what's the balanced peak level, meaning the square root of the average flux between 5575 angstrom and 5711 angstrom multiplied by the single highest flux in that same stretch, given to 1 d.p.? 37.7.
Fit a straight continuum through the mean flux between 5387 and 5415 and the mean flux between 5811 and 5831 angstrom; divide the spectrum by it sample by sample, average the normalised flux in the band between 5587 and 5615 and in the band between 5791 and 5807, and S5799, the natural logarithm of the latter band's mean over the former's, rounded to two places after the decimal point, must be 0.03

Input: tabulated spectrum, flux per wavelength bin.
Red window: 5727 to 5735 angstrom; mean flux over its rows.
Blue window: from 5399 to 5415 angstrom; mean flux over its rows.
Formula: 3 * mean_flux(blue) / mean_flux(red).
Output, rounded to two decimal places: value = 2.30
